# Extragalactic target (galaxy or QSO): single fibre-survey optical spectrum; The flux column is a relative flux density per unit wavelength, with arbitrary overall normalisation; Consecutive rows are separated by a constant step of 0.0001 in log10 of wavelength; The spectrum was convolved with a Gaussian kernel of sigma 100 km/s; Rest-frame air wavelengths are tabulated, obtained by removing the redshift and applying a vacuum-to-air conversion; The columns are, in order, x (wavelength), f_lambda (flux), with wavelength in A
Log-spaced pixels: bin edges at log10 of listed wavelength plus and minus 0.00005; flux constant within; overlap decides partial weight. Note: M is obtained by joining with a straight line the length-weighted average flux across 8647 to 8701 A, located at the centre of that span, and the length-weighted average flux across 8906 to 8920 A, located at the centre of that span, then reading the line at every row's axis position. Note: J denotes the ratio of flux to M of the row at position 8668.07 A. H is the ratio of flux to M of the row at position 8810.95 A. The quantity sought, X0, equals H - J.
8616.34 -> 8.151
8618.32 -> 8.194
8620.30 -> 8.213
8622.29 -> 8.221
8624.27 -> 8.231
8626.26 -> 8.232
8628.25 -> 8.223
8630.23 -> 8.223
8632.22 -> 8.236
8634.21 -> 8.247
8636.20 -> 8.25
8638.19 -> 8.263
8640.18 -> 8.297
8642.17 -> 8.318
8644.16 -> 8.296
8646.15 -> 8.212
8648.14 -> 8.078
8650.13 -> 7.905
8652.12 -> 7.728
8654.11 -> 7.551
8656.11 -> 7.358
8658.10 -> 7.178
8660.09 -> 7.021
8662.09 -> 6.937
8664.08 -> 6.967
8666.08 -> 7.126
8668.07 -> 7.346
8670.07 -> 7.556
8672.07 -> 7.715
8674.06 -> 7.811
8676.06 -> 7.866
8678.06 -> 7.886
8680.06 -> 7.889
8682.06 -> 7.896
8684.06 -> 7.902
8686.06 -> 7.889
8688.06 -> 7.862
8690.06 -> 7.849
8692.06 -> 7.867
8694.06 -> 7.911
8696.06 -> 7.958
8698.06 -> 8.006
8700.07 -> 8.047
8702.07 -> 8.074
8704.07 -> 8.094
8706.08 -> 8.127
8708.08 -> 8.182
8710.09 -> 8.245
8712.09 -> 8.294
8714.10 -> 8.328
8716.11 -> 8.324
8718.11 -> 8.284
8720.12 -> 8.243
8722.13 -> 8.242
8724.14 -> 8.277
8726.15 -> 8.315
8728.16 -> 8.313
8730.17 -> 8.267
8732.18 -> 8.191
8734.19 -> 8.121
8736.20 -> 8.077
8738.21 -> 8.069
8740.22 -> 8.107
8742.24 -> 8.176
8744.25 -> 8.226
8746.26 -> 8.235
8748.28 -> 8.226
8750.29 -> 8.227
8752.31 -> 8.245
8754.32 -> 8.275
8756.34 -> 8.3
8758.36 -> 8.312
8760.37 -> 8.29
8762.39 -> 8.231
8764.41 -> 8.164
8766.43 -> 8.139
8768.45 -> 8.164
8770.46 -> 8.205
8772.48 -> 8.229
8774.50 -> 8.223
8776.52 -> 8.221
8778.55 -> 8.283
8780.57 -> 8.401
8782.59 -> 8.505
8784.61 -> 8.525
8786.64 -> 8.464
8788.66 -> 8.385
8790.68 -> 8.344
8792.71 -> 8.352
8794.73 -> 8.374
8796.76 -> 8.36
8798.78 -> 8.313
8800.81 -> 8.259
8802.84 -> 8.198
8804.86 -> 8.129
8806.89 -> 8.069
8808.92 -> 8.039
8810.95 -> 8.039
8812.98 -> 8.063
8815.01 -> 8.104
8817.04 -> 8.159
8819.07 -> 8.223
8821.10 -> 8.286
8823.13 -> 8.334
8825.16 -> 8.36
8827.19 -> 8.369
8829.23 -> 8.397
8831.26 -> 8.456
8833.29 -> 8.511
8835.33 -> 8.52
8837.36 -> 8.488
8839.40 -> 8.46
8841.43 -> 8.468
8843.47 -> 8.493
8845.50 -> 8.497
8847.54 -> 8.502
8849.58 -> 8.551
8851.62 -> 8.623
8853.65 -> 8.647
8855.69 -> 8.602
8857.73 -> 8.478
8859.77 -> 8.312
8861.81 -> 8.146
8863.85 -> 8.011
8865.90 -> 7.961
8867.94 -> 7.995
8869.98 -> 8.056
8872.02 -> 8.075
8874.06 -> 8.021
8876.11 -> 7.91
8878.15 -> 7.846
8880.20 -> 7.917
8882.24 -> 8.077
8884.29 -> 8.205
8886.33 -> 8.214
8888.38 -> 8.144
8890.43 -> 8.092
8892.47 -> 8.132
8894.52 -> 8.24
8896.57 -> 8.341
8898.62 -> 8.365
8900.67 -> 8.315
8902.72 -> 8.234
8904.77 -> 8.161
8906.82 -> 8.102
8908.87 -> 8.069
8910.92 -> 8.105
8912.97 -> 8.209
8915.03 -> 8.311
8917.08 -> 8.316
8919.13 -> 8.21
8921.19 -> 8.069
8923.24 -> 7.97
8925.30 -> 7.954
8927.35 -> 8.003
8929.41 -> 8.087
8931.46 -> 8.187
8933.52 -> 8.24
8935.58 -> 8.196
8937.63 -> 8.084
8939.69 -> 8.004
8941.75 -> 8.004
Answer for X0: 0.05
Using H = 1.01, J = 0.96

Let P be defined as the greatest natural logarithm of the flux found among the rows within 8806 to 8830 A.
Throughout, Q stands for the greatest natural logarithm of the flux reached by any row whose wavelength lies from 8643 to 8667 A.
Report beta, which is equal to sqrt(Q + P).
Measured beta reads 2.060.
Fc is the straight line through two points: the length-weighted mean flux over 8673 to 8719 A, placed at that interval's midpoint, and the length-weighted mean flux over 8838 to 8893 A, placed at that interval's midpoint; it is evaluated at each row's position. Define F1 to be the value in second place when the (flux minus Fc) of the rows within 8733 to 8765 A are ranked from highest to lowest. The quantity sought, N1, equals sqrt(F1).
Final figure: 0.44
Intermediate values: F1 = 0.20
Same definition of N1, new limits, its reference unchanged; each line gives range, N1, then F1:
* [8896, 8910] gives 0.25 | 0.06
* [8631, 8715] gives 0.58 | 0.34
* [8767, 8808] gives 0.61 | 0.37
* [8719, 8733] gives 0.50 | 0.25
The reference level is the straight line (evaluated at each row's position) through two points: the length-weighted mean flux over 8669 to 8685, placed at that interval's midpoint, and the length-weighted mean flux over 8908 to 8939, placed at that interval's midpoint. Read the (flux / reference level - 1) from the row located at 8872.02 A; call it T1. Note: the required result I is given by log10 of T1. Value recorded -2.95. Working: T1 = 0.001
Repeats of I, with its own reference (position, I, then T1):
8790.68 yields -1.32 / 0.048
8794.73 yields -1.29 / 0.051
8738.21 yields -1.64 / 0.023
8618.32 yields -1.22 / 0.060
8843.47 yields -1.24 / 0.058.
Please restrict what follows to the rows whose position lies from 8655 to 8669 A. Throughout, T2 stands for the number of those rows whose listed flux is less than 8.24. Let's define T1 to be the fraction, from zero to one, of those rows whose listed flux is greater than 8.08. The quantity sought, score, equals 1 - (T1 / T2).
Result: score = 1.00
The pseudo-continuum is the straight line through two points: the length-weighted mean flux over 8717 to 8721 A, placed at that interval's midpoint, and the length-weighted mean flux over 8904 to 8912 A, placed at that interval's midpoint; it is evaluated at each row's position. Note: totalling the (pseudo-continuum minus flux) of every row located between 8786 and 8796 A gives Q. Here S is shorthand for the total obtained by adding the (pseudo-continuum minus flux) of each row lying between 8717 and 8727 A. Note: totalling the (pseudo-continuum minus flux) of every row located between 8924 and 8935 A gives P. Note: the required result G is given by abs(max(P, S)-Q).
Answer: 0.9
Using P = 0.0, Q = -0.85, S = 0.0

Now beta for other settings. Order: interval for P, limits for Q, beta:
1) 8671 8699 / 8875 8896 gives 2.047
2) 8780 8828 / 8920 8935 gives 2.062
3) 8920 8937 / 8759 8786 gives 2.062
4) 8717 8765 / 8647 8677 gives 2.051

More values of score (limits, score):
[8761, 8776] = 0.86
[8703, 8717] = 0.67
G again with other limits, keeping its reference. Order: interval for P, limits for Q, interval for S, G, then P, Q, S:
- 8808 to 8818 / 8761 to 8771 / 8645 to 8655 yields 1.9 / 0.6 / 0.27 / 2.2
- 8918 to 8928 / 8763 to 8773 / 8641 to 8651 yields 0.6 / 0.3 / 0.27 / 0.9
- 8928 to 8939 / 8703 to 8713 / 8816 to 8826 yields 0.8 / -0.3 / 0.48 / -0.4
